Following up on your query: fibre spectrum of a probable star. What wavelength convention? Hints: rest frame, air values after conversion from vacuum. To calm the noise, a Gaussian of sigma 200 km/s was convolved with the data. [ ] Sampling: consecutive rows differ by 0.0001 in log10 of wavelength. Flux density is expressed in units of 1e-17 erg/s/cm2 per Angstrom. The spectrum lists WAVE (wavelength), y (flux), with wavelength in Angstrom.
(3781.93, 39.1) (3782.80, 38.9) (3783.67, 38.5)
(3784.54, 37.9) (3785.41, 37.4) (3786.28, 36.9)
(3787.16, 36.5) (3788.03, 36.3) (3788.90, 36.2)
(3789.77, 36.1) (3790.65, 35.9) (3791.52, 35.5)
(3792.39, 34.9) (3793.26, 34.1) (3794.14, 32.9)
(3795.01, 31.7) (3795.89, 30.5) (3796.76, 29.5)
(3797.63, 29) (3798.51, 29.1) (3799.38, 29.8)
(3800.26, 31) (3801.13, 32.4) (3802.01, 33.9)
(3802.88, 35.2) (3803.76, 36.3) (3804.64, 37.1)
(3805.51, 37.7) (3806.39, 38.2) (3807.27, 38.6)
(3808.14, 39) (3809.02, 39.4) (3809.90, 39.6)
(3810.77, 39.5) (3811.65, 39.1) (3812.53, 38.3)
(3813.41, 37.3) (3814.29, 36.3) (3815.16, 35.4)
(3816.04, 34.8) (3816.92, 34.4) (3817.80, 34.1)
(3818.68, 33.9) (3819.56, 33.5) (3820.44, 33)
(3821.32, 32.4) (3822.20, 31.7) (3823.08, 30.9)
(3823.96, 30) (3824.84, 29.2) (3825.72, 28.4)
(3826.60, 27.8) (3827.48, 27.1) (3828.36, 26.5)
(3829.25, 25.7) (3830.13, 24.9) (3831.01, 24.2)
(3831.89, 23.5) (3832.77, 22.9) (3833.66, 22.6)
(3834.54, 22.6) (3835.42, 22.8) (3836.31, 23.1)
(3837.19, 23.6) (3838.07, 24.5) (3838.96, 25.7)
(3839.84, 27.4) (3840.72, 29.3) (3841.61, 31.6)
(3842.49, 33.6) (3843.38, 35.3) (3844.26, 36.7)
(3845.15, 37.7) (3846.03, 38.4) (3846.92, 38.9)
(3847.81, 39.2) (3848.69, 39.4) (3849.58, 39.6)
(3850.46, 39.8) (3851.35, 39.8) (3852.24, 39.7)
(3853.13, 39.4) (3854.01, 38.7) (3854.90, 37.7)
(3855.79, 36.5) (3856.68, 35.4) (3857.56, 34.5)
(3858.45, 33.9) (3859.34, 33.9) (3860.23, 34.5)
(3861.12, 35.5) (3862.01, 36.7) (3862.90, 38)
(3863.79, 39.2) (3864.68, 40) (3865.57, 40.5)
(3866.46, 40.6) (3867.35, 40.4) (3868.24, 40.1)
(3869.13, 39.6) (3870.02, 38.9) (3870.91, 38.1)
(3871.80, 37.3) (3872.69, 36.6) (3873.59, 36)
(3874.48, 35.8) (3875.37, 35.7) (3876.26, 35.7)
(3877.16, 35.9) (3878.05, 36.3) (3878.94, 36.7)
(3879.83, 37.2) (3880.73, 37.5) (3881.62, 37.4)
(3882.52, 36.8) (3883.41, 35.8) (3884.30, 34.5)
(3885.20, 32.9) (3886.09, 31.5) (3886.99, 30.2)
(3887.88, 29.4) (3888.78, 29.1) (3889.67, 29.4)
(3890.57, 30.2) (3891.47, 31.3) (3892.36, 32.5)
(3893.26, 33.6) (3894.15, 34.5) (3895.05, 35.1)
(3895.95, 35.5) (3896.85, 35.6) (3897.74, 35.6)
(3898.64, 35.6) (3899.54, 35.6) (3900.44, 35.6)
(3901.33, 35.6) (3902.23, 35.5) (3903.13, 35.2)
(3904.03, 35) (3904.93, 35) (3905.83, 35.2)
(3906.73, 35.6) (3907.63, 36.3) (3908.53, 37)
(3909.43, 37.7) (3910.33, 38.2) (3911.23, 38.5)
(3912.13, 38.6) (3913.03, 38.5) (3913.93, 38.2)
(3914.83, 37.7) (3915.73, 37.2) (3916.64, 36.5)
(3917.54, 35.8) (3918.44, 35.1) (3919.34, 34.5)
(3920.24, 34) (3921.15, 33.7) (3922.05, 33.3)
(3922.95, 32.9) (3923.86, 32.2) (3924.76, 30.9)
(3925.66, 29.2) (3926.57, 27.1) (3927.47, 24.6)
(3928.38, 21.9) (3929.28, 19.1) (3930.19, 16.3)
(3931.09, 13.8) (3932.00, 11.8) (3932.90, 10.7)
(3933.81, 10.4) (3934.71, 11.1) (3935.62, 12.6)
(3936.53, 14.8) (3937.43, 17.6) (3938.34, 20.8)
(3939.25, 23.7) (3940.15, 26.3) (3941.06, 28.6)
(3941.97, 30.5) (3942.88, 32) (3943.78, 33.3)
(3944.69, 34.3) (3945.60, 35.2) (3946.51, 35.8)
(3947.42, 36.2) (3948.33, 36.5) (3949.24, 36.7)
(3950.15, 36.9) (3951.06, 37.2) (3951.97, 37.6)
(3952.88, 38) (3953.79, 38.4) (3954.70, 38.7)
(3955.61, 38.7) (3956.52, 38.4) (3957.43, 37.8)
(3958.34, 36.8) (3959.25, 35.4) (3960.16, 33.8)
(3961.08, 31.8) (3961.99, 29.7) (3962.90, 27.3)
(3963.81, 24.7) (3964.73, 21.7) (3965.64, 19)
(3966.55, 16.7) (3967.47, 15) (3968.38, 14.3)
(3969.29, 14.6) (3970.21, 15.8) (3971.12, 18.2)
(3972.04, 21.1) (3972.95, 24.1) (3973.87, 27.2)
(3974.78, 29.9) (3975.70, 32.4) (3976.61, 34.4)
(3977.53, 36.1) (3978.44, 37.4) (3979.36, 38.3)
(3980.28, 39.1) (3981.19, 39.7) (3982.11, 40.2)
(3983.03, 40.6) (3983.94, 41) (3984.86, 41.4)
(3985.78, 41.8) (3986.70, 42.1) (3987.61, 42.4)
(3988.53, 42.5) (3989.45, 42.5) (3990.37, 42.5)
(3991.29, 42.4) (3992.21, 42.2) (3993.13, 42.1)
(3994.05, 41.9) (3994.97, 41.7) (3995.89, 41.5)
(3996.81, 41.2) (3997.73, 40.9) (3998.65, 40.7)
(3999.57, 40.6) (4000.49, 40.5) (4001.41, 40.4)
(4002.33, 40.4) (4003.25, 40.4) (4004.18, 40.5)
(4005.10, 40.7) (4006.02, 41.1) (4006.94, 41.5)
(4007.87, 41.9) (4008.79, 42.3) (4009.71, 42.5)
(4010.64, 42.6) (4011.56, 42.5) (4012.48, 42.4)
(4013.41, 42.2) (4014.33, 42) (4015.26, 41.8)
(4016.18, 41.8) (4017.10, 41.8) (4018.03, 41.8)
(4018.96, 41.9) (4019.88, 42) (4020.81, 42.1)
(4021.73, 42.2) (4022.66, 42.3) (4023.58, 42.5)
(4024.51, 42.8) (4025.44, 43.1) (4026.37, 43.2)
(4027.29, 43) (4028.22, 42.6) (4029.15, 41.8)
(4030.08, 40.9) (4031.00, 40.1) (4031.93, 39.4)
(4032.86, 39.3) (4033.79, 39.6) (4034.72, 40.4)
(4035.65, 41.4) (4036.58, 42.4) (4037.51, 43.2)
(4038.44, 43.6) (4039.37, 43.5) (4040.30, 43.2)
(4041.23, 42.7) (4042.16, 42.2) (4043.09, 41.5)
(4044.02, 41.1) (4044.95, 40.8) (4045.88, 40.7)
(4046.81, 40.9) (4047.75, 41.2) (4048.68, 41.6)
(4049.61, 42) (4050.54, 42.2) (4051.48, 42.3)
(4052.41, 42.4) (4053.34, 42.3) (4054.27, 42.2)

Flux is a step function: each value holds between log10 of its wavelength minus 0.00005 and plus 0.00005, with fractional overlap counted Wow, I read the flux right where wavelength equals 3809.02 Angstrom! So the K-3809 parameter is 39.4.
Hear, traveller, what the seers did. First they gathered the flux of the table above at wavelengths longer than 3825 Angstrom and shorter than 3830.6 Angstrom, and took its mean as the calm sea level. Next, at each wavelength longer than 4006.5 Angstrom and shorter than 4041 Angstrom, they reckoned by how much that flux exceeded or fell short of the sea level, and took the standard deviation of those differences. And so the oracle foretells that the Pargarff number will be 1.1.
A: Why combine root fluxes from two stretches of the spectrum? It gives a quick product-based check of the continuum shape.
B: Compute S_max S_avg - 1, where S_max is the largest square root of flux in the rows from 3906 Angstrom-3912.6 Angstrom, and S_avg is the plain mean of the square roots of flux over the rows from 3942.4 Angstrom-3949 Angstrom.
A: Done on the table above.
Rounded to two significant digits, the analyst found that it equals 36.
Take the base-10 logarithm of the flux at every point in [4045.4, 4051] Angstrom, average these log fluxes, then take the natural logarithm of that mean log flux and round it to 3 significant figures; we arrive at 0.481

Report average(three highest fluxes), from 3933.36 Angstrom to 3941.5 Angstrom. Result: 26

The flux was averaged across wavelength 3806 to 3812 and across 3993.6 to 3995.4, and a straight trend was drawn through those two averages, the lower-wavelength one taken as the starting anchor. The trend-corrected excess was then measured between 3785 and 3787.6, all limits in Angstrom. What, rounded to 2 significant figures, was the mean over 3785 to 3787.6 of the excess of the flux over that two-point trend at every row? -1.8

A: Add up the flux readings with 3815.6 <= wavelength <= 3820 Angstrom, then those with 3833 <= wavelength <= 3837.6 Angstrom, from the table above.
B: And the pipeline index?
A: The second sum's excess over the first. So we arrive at -56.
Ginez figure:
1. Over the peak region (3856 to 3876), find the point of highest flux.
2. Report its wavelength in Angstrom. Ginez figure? 3866.46 Angstrom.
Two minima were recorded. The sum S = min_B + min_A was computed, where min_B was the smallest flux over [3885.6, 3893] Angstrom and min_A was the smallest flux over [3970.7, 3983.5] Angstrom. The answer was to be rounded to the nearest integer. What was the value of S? 47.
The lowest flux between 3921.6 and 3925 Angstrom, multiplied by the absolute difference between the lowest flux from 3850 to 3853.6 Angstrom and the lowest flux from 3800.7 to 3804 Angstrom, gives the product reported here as 216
